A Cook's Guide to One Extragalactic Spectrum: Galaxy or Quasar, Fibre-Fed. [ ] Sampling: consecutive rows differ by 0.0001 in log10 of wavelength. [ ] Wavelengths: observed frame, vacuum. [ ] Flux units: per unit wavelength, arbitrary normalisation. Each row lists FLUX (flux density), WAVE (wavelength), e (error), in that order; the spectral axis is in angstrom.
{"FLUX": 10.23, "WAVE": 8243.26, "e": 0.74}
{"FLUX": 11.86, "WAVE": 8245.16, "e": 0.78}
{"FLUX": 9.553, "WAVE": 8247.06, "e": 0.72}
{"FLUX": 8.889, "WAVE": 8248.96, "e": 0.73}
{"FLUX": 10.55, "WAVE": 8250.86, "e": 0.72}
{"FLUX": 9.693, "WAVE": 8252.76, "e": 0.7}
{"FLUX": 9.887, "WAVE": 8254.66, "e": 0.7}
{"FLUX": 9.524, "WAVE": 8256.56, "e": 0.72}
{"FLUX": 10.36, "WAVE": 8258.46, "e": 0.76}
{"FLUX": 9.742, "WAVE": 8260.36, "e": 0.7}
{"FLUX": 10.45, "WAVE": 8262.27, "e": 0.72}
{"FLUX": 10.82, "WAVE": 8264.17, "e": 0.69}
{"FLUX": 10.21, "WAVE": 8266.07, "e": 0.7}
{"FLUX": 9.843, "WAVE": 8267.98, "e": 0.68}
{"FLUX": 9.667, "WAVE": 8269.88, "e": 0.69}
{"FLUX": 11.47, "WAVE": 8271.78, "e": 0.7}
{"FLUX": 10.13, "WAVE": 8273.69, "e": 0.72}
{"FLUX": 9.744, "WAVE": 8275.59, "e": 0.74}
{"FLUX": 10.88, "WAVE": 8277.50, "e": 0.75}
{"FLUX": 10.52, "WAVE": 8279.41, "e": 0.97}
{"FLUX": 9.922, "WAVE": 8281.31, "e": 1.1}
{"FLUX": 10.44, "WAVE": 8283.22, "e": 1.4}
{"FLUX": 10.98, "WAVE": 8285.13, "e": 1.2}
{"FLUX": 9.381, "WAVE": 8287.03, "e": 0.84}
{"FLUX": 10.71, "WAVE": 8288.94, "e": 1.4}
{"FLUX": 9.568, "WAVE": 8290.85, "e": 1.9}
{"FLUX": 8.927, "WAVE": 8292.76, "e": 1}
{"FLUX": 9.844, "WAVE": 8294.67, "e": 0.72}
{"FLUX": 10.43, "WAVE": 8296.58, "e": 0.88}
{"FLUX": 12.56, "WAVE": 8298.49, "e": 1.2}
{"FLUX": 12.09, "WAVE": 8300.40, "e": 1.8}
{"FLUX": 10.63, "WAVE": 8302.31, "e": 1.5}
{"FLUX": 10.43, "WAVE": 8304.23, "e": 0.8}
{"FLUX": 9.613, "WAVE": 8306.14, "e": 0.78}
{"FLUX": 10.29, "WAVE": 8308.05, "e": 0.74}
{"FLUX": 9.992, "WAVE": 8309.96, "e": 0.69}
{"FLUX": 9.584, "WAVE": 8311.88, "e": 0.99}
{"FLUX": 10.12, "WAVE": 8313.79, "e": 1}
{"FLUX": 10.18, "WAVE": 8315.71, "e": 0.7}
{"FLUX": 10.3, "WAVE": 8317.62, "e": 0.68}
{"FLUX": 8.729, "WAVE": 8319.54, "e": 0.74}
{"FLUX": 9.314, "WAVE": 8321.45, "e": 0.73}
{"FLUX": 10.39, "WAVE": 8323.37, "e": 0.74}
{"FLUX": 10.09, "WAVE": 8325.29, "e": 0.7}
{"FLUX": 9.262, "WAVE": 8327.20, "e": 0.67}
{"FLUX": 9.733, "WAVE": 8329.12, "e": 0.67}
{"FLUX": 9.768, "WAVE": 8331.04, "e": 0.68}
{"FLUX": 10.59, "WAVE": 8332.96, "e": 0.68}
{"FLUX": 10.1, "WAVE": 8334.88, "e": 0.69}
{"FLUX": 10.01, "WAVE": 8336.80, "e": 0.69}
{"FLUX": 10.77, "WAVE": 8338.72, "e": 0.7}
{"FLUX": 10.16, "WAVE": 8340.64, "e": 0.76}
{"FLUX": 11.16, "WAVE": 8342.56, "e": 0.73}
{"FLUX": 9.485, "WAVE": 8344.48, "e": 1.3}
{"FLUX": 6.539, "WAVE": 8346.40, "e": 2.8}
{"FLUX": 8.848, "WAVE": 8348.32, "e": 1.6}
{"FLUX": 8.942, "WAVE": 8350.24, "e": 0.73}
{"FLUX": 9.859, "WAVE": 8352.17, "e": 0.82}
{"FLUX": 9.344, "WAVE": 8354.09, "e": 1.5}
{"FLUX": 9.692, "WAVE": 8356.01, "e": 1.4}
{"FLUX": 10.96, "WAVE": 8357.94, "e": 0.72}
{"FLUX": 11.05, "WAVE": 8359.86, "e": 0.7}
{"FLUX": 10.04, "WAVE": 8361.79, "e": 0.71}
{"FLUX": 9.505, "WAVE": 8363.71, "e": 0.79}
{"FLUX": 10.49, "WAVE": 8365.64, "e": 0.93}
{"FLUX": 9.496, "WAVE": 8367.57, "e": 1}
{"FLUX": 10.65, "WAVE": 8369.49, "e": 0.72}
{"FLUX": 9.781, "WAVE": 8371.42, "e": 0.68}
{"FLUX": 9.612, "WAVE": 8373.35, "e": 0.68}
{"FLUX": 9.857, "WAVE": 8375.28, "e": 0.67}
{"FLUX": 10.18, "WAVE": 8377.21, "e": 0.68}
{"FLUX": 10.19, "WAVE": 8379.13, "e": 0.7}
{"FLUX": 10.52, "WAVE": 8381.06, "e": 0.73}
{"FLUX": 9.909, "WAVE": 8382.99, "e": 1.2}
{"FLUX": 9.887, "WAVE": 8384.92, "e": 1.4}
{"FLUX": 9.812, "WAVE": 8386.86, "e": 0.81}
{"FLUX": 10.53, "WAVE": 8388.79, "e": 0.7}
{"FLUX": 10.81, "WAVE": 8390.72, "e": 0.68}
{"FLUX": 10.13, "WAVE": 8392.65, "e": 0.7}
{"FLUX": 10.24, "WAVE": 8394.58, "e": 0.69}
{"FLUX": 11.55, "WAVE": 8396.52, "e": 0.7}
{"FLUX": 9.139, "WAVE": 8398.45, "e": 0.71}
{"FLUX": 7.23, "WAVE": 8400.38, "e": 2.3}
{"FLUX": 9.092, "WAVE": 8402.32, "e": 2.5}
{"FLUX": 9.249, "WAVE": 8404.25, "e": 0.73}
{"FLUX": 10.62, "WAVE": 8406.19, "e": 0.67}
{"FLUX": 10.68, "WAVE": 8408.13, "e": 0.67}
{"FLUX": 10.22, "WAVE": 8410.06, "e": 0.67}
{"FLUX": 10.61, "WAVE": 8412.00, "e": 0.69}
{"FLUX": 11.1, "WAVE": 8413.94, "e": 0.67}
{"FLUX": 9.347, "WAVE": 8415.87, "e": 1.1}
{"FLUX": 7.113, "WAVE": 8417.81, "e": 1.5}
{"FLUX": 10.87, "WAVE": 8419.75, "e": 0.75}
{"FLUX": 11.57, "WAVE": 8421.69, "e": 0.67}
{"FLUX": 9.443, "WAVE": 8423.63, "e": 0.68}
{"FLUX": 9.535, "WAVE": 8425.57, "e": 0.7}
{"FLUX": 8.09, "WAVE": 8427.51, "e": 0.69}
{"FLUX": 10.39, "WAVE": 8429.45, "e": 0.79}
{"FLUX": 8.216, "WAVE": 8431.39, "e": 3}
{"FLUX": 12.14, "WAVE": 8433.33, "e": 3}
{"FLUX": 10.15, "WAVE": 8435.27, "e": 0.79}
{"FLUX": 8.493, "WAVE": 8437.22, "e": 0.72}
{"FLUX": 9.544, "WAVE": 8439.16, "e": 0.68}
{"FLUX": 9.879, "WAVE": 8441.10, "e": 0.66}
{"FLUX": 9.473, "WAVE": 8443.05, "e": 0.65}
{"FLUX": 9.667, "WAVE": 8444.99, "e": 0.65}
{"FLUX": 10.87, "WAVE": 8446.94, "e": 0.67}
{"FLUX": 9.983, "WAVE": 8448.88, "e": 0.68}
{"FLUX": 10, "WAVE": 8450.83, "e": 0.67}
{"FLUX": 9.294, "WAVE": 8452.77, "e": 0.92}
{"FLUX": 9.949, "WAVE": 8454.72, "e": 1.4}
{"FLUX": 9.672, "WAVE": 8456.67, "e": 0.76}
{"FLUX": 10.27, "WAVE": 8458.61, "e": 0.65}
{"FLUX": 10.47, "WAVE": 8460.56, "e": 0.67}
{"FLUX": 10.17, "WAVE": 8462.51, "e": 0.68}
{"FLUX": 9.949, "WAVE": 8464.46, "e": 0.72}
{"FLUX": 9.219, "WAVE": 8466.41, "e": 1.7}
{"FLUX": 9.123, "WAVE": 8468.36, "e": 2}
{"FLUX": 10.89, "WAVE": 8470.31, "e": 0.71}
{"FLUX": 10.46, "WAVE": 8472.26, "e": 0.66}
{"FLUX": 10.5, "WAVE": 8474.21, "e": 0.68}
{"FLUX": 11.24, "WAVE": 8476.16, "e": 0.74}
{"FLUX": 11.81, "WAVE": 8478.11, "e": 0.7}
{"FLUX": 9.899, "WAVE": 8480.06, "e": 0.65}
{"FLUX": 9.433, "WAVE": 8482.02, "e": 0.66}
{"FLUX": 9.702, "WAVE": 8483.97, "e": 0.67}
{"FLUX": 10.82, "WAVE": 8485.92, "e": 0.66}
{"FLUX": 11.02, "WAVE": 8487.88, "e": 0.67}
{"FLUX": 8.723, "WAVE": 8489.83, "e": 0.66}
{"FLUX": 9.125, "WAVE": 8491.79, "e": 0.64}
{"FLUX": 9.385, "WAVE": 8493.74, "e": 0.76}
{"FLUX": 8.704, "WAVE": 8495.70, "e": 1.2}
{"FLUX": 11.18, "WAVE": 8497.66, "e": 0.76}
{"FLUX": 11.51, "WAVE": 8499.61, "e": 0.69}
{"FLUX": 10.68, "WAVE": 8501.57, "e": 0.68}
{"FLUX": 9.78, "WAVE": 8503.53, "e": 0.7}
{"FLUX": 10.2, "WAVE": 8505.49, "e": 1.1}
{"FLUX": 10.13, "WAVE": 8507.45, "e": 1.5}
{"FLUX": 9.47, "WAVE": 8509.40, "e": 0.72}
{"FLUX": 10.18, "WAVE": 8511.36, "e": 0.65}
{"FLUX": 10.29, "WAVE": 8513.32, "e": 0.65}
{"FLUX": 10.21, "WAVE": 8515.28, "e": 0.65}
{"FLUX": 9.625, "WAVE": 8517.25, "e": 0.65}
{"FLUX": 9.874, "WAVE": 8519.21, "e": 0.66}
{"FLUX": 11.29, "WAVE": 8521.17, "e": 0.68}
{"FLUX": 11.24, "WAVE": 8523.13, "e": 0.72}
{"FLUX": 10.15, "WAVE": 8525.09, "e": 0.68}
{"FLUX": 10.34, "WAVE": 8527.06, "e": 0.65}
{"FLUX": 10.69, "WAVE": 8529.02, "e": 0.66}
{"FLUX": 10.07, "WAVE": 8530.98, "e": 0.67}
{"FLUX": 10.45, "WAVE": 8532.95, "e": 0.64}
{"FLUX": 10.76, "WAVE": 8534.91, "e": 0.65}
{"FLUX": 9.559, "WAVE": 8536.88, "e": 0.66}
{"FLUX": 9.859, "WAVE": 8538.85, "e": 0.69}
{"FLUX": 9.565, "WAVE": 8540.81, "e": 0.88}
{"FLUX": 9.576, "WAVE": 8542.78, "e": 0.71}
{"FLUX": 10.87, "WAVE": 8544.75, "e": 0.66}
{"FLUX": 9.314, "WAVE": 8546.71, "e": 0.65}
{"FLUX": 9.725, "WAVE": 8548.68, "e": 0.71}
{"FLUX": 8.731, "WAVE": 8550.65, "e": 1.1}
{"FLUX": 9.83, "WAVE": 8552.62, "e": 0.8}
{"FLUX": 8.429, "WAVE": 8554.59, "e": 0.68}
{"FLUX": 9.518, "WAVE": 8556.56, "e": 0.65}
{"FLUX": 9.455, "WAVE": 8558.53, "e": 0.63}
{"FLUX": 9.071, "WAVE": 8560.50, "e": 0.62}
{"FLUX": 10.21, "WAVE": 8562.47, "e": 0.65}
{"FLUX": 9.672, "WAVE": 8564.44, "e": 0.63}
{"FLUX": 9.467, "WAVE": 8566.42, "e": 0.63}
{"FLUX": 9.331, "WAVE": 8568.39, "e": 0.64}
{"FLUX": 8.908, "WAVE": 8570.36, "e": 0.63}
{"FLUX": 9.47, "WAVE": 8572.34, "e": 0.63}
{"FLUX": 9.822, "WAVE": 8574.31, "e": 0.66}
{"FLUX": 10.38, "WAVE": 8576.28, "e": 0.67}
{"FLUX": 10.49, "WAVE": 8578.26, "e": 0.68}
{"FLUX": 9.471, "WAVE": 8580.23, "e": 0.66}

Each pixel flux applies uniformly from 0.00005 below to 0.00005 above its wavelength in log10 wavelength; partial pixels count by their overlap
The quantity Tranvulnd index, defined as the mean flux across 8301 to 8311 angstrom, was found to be 10.2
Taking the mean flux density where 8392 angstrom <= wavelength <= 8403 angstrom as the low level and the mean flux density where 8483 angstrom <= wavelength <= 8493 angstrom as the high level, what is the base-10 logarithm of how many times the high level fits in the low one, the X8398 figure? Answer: -0.014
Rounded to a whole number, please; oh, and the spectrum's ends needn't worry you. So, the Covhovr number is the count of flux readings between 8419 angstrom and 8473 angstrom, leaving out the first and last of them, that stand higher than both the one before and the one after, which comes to 10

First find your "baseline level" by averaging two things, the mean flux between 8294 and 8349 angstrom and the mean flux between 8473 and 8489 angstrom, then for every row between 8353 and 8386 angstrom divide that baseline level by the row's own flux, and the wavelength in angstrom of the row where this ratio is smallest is 8359.86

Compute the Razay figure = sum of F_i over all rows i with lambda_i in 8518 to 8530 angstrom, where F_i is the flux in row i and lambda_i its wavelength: 63.6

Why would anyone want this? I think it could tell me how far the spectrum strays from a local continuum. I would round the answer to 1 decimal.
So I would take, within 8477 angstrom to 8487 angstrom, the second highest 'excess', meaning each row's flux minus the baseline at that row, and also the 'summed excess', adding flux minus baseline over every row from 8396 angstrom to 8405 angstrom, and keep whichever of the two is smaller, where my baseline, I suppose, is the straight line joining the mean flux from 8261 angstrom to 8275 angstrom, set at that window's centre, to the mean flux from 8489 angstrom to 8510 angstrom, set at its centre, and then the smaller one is -4.2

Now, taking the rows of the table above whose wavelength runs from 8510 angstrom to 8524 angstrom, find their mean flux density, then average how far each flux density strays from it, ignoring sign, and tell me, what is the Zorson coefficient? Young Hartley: 0.502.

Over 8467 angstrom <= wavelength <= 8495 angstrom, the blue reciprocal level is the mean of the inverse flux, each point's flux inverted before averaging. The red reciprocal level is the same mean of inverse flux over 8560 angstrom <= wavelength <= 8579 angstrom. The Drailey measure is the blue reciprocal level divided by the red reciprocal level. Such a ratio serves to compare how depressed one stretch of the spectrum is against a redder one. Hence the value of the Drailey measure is 0.96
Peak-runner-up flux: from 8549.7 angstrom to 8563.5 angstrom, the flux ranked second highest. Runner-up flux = 9.83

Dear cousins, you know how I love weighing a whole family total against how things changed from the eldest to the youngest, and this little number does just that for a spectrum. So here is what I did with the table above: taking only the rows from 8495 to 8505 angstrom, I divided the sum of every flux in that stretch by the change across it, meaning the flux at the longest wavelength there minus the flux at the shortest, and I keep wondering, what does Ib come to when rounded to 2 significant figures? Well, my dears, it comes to 48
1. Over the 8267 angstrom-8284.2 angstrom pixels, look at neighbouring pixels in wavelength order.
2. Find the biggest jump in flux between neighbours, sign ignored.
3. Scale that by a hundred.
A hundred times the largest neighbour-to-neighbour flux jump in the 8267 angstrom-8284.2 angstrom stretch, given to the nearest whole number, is 180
